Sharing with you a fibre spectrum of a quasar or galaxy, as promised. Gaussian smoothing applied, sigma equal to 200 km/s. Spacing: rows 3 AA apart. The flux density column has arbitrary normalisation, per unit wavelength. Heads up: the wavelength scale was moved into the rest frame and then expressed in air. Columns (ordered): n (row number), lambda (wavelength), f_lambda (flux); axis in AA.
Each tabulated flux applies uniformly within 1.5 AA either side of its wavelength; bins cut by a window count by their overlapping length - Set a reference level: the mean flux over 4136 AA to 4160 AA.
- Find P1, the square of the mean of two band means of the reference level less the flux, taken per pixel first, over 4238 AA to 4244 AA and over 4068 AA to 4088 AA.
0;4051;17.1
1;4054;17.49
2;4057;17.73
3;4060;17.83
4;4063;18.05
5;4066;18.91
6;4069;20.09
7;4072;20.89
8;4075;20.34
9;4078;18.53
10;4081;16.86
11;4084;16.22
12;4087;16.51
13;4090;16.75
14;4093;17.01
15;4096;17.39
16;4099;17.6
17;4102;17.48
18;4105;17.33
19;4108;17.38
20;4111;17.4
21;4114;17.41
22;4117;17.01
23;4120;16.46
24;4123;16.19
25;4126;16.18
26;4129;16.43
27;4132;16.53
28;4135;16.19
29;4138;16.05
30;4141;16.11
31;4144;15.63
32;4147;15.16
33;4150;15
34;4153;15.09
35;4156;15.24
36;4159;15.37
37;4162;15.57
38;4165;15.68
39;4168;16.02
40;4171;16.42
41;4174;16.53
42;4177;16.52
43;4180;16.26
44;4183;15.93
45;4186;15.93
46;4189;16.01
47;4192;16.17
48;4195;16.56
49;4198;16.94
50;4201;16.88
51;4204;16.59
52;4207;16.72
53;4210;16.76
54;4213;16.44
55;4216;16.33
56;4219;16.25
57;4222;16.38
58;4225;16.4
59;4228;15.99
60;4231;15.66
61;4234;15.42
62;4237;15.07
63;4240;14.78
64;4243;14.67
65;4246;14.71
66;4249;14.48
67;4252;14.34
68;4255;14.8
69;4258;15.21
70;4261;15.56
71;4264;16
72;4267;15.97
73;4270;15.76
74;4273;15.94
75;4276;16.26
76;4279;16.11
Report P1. 1.3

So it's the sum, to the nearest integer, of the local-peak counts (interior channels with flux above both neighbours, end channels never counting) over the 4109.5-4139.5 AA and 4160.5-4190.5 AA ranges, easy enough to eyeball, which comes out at 3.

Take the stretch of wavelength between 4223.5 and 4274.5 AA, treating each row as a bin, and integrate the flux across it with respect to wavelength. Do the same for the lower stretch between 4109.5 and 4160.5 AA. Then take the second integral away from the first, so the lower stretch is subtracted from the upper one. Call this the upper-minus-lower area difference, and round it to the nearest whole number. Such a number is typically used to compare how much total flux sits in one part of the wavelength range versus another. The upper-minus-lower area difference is -38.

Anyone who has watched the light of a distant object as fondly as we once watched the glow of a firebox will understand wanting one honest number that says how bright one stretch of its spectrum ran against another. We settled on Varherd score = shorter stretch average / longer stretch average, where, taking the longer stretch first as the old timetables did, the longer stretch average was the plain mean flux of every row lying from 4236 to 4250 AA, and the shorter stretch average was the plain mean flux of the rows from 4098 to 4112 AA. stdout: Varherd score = 1.18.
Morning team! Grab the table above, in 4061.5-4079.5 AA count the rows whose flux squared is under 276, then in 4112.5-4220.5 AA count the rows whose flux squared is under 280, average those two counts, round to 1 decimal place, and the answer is 15.5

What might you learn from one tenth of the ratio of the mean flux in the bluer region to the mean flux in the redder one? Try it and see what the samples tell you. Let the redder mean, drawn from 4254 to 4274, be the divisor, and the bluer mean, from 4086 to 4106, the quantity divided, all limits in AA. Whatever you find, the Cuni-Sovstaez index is 0.110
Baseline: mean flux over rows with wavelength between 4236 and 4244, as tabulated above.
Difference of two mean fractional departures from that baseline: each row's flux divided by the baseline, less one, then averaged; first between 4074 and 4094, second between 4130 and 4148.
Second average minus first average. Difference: -0.10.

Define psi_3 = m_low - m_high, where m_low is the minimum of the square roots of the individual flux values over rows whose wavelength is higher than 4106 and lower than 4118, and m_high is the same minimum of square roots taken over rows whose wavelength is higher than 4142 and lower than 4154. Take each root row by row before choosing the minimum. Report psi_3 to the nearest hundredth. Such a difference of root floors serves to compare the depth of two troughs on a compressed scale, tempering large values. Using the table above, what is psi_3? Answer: 0.25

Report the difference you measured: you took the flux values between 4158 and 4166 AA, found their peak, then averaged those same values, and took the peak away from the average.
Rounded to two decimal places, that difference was -0.14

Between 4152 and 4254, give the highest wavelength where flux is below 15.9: 4252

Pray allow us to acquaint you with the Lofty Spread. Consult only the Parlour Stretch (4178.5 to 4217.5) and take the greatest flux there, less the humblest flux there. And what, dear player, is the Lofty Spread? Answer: 1.0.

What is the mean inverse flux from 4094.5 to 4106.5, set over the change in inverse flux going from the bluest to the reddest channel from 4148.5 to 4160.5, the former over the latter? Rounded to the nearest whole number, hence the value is -36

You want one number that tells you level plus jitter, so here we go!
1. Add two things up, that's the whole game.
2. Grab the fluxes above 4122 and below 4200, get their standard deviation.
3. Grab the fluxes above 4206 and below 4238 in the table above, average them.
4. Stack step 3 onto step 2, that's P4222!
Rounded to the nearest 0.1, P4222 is 16.6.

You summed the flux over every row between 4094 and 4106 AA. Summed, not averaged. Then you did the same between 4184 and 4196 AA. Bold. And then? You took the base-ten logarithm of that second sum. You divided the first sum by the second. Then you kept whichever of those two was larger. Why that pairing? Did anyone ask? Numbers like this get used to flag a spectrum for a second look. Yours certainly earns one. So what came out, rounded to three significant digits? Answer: 1.81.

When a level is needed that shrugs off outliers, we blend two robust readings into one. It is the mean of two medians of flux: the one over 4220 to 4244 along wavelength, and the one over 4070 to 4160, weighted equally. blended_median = 16.0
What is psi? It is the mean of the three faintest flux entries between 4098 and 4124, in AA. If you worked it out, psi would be 16.6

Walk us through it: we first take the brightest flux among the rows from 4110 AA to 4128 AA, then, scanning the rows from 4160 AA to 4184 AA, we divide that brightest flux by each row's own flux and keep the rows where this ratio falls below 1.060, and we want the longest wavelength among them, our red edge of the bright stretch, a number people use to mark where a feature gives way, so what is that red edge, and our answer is 4177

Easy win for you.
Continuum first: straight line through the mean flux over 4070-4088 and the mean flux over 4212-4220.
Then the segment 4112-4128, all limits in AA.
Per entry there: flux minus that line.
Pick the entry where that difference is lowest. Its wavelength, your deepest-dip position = 4123 AA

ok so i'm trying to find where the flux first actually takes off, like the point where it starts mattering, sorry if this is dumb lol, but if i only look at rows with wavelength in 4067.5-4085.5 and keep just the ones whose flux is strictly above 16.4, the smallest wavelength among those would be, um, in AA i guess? 4069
